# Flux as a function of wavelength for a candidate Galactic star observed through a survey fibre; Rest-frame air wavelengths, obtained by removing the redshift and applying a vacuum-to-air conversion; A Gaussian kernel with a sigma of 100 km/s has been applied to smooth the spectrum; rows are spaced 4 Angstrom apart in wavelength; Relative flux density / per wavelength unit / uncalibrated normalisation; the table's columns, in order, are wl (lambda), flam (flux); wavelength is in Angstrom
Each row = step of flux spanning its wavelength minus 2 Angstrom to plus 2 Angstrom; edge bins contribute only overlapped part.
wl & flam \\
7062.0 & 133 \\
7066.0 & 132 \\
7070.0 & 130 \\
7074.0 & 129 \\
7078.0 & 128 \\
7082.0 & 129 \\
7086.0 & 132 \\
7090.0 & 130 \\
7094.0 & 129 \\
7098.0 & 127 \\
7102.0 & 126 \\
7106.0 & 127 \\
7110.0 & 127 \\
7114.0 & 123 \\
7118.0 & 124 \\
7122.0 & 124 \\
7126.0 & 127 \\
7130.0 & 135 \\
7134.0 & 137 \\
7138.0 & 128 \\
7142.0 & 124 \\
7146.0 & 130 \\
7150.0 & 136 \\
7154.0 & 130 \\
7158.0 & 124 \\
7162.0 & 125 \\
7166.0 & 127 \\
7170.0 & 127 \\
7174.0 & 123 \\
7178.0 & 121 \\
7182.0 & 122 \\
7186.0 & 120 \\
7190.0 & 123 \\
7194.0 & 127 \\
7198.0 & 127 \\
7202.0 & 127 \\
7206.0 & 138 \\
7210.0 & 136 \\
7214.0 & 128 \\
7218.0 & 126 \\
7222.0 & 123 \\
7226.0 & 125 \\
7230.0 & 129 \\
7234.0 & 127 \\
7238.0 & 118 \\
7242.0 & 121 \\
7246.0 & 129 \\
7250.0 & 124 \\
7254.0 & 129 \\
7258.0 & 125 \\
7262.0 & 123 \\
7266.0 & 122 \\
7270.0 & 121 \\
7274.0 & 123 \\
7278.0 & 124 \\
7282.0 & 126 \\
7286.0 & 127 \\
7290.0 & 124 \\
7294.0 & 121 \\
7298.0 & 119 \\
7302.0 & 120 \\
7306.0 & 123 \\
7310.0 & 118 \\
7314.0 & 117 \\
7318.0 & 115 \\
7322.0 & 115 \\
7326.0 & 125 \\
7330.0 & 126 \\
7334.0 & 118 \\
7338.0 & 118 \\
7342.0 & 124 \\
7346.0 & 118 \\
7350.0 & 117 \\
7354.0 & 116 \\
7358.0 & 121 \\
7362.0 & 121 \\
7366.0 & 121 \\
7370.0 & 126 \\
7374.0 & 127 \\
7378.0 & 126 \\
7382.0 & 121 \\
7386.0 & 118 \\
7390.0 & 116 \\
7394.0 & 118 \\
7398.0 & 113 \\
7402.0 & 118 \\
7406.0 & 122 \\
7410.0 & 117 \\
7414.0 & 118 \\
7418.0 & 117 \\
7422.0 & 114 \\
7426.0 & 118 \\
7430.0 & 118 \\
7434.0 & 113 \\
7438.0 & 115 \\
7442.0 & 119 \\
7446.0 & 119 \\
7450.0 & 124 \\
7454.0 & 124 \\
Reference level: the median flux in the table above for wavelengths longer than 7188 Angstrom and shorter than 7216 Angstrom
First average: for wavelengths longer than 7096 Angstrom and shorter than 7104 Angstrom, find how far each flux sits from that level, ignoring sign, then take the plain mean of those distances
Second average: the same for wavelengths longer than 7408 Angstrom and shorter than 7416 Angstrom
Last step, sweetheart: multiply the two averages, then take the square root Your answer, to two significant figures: 2.2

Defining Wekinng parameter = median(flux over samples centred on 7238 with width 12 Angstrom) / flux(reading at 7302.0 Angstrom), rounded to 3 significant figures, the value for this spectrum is 1.01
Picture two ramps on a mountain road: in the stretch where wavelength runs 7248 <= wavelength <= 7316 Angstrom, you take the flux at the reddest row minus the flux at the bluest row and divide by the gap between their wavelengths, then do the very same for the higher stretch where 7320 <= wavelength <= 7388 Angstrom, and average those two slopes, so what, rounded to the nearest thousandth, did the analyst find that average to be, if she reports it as -0.031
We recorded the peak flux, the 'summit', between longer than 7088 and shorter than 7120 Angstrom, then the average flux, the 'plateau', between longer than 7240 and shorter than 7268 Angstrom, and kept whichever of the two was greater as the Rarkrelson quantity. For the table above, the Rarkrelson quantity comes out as 130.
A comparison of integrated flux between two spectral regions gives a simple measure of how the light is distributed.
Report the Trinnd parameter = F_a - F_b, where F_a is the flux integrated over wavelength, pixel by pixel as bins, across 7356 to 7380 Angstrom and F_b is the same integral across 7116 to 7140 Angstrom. -132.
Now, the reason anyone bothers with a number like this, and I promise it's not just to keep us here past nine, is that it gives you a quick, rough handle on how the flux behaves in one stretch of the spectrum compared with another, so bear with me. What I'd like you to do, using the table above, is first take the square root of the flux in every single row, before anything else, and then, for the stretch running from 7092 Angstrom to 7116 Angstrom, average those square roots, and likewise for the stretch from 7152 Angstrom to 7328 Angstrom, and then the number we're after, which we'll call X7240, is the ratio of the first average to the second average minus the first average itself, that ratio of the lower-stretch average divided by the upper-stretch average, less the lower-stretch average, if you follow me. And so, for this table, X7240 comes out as -10.24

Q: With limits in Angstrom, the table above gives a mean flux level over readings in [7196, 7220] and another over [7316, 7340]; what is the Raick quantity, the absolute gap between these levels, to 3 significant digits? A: 10.8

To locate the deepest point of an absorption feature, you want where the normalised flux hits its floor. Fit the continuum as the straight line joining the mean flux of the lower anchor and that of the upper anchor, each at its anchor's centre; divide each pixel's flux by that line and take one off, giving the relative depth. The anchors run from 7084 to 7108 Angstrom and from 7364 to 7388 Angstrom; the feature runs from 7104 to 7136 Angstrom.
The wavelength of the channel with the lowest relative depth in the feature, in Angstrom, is 7114.0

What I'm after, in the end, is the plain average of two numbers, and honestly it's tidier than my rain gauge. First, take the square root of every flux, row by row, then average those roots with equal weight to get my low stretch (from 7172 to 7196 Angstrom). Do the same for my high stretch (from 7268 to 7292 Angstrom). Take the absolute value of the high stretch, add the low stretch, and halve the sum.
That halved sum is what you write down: 11.1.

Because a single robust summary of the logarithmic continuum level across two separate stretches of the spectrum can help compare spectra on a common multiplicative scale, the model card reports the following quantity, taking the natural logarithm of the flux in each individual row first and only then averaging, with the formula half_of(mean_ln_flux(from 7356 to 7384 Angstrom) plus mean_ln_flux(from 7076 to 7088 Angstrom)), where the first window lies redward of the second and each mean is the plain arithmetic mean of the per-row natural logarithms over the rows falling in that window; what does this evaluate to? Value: 4.84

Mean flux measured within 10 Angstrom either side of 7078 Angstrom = 130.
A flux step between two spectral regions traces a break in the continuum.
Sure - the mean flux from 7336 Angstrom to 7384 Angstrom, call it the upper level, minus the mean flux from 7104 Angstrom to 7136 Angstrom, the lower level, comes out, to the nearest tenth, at -6.7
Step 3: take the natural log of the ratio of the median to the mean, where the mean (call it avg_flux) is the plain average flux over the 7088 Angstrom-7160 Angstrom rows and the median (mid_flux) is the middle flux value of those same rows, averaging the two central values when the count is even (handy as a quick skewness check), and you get -0.0096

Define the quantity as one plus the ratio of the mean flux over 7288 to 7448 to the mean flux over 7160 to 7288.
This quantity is 1.951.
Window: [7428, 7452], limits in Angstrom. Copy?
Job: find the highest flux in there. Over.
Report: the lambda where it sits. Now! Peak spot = 7450.0 Angstrom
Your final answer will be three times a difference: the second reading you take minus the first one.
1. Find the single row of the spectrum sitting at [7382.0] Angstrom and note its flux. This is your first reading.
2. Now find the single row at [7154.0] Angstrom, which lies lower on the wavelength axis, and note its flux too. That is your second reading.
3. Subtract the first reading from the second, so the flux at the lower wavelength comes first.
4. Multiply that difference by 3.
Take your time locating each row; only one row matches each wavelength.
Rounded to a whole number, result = 27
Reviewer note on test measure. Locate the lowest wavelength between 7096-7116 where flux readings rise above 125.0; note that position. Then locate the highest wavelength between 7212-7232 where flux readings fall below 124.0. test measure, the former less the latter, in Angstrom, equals -124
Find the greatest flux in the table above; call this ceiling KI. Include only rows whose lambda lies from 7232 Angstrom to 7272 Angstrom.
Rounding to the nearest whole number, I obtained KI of 129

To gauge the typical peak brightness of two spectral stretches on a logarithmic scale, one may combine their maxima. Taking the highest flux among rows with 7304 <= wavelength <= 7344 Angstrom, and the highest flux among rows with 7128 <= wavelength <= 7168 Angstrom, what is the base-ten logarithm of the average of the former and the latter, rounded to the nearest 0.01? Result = 2.12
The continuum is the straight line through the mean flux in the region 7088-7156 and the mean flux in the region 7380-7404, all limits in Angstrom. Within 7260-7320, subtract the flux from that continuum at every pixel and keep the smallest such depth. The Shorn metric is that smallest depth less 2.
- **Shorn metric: -7.3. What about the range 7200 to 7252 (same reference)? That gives -15.0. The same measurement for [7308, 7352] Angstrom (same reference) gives -8.1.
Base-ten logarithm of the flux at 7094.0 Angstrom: 2.11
